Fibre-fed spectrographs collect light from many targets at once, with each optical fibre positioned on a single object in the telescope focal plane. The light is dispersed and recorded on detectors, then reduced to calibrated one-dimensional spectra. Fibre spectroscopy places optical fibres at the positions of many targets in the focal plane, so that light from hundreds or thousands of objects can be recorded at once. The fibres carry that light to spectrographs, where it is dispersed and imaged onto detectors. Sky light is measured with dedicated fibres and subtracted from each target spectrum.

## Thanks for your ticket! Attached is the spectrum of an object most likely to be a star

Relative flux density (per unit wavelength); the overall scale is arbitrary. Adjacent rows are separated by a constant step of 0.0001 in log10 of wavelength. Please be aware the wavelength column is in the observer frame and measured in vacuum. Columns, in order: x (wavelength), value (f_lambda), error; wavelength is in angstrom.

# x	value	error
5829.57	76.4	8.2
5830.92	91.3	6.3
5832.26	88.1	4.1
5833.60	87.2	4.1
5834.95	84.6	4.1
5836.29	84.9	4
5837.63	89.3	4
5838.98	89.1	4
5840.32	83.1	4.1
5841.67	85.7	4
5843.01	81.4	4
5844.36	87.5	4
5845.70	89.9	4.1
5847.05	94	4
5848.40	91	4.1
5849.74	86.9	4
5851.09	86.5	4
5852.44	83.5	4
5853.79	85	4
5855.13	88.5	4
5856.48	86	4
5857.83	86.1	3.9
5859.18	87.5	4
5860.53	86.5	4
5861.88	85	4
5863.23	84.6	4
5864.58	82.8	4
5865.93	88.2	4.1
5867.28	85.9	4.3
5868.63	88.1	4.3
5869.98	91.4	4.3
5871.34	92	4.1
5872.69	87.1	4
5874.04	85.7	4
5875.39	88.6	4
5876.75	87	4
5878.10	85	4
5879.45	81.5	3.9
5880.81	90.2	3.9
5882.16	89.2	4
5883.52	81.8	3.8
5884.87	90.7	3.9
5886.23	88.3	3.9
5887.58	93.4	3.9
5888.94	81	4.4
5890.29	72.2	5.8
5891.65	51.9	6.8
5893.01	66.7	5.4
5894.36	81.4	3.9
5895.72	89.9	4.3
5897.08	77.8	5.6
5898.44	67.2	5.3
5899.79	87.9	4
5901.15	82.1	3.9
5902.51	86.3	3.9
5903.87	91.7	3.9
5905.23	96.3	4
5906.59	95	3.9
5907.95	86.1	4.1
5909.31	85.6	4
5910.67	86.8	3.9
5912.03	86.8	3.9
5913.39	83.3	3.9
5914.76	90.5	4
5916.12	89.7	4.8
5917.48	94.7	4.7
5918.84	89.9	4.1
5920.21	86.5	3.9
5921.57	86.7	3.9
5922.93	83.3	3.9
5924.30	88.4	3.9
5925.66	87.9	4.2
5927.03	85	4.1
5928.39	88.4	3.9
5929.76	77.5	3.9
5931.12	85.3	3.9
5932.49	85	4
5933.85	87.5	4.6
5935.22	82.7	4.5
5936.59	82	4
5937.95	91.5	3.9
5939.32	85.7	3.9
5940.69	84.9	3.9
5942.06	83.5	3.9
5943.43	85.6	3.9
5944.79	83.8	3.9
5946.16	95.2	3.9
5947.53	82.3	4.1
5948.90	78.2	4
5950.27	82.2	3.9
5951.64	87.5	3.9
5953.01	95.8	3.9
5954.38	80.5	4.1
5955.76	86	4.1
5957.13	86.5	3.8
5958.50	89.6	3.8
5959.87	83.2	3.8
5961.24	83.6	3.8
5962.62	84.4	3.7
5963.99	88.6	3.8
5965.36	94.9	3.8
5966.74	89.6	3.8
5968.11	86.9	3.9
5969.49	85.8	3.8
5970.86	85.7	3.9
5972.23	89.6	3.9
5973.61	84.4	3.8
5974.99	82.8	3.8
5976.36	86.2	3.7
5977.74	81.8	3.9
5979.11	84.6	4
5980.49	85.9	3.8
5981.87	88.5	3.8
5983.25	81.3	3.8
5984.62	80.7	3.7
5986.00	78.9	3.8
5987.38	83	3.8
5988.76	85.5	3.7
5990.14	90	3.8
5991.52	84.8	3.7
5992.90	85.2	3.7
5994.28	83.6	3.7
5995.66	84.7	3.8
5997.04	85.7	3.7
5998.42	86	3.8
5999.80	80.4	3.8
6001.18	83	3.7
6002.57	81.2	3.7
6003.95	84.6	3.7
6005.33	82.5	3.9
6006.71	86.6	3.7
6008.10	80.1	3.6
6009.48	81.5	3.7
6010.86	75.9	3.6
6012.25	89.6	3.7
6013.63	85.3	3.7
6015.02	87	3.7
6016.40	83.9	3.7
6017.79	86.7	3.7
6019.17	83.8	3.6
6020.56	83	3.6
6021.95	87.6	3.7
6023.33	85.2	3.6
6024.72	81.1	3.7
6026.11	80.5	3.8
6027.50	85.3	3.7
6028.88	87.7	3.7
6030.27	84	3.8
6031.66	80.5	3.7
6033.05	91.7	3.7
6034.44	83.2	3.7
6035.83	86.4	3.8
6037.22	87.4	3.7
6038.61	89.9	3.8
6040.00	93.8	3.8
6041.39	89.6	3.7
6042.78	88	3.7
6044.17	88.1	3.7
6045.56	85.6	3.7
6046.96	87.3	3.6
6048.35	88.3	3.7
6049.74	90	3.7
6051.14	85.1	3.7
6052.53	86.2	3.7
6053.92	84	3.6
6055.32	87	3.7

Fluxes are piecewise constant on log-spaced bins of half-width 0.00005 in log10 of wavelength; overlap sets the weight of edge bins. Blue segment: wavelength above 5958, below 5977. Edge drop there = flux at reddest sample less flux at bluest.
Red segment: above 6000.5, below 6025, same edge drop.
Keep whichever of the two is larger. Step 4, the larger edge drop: -1.9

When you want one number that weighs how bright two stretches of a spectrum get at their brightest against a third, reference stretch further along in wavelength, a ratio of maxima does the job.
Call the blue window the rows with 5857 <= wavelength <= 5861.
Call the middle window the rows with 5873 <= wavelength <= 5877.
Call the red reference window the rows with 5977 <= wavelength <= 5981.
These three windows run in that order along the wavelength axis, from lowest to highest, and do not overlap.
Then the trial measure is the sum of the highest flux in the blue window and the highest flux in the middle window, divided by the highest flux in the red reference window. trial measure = 2.05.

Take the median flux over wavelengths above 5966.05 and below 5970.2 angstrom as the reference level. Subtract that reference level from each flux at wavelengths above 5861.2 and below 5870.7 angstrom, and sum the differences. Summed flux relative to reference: -2.3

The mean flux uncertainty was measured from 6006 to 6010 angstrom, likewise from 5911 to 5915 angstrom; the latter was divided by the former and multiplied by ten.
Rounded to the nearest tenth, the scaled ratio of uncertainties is 10.7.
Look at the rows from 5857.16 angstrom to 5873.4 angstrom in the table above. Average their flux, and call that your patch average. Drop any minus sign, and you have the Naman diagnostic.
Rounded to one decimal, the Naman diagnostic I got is 87.1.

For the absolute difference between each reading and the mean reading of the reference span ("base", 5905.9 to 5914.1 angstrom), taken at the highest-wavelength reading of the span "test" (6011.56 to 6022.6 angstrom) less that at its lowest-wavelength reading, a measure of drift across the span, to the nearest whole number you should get -2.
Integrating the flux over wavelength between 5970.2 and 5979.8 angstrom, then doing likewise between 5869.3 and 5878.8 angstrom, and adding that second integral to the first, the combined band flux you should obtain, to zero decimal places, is 1653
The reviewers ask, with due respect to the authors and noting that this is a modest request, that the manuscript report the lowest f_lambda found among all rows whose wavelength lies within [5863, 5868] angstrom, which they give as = 82.8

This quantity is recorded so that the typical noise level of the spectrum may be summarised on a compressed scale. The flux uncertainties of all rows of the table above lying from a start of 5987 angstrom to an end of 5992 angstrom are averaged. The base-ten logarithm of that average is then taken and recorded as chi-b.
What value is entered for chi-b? 0.574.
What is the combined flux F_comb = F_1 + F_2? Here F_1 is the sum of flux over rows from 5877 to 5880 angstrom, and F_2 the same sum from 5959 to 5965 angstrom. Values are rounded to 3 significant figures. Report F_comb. 506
